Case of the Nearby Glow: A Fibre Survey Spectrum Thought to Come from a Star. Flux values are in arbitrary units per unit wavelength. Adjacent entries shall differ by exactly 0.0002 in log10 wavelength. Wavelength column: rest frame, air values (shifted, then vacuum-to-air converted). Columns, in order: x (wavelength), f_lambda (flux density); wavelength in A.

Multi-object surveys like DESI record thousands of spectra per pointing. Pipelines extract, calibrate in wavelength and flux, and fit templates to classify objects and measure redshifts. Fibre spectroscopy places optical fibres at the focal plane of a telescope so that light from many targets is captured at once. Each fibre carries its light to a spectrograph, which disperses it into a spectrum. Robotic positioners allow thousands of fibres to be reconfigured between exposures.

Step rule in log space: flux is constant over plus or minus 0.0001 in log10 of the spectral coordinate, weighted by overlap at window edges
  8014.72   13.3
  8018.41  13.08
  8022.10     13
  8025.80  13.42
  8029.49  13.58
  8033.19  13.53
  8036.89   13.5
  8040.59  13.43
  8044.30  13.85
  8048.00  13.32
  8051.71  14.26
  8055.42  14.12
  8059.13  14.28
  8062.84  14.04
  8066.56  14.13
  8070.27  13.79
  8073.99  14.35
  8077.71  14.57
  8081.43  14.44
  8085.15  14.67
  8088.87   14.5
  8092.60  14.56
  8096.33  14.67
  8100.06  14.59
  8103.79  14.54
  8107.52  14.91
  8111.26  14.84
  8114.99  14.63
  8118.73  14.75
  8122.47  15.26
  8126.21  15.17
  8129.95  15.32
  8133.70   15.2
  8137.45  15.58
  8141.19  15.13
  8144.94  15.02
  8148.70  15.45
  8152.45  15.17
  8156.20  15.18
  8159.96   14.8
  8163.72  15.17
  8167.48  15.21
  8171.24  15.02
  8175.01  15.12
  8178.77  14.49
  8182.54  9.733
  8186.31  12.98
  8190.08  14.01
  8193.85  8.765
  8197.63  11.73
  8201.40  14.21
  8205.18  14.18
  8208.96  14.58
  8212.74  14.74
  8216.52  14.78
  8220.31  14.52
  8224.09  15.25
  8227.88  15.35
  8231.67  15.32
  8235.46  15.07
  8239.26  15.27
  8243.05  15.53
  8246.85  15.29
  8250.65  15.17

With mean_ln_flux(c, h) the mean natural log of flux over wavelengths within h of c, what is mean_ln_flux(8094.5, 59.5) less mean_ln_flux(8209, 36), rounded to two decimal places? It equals 0.05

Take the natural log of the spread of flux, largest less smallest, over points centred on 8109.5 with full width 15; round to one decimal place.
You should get -1.0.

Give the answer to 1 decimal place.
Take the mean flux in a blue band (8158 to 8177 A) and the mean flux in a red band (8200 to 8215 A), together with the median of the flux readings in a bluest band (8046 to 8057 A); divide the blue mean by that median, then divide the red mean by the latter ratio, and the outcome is 13.5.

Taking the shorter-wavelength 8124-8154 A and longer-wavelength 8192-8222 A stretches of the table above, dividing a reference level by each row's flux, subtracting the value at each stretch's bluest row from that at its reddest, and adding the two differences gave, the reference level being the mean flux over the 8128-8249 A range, -0.65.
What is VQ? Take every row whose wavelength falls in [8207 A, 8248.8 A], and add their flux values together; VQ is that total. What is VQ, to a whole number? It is 166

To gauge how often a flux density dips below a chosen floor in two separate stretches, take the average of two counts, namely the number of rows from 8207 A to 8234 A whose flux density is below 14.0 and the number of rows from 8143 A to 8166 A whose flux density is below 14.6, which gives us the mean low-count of 0.0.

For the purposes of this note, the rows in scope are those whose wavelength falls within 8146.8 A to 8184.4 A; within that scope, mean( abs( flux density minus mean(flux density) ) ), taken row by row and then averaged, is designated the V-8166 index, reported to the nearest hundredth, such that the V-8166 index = 0.97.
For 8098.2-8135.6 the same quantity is 0.25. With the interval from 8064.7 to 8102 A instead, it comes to 0.20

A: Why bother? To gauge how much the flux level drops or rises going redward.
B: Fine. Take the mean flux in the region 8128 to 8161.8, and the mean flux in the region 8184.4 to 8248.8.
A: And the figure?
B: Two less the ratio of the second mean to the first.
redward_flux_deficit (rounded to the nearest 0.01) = 1.07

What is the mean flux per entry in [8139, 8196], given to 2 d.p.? 14.08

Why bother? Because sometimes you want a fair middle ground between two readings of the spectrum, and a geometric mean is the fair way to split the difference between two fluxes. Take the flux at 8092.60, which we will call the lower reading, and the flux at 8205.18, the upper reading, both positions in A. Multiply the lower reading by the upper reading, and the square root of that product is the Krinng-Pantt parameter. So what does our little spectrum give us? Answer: 14.4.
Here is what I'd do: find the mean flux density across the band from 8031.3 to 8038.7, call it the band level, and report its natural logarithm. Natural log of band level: 2.60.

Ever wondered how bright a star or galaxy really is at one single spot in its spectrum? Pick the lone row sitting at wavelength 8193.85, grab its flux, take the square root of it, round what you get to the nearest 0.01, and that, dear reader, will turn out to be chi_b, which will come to 2.96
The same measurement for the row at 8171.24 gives 3.88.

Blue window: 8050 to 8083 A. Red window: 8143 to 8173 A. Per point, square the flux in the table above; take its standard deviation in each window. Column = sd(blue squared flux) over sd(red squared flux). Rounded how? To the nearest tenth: 1.2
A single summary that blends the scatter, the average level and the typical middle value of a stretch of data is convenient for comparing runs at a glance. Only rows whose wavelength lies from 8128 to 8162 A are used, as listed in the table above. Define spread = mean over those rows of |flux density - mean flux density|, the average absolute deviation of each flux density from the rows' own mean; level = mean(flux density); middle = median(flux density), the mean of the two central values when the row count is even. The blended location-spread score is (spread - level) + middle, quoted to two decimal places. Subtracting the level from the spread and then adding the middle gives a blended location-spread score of 0.14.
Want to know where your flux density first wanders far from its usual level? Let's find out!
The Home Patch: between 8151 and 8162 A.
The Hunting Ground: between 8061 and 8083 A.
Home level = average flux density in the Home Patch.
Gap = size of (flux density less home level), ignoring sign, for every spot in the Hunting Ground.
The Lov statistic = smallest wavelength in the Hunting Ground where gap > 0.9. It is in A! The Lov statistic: 8062.84 A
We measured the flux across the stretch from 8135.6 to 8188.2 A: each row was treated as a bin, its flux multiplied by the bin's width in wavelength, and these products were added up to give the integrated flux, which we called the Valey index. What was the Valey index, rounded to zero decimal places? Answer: 767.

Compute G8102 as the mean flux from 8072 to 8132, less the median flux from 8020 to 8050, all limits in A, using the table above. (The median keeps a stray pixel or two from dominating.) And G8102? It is 1.3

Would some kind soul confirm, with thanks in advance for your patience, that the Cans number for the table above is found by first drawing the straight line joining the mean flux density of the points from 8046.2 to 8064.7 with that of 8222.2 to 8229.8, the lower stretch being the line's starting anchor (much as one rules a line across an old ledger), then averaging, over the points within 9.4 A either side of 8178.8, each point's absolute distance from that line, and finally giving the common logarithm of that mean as 0.21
